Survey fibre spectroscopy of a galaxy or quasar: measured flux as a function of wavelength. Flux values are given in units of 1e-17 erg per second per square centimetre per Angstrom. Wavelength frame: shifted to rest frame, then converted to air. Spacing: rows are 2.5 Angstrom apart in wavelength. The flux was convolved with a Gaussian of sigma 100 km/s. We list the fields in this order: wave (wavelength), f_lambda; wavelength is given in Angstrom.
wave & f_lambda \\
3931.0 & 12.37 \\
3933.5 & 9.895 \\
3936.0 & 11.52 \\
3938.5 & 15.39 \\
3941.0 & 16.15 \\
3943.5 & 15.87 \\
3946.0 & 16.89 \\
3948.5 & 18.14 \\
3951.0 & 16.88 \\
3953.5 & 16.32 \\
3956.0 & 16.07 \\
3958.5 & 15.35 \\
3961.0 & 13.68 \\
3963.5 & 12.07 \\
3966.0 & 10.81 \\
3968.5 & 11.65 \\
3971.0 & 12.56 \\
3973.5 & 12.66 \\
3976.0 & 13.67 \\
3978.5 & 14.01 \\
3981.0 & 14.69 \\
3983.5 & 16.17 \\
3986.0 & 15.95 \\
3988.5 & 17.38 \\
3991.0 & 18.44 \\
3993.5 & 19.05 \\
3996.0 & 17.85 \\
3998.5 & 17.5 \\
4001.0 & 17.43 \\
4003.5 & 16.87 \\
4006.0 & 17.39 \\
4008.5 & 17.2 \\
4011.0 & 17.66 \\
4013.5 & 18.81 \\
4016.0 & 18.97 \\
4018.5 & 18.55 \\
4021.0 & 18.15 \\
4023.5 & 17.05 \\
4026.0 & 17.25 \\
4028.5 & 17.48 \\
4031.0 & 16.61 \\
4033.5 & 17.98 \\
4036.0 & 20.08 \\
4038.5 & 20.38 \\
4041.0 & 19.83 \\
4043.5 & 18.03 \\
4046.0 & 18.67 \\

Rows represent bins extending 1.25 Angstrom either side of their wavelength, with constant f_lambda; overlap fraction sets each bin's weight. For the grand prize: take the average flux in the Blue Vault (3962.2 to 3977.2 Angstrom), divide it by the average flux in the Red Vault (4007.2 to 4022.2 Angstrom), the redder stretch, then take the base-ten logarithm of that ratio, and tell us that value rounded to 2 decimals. -0.17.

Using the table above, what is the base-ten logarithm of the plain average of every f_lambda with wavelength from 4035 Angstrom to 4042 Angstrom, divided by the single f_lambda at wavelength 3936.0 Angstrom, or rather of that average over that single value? 0.24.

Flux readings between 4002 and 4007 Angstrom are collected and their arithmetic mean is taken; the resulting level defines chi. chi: 17.1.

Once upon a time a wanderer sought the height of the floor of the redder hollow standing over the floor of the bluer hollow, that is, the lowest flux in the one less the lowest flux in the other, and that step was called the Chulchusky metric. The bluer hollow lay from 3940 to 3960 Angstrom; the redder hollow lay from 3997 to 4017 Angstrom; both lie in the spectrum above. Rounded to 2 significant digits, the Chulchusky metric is 1.5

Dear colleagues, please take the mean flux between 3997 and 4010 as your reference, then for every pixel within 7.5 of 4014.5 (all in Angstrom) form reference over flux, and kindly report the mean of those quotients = 0.95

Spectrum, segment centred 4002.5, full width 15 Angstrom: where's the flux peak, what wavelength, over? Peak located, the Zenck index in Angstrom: 3996.0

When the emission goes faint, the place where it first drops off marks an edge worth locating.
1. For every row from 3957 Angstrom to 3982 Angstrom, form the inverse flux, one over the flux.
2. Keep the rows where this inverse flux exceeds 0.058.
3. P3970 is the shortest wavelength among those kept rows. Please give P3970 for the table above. 3958.5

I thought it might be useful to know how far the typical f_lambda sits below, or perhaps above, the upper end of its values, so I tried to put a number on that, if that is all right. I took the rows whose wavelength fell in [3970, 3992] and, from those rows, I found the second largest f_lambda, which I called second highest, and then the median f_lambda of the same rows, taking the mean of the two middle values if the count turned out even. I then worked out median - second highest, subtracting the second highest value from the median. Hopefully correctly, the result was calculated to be -2.7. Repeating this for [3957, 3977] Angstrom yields -1.1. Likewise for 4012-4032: -1.0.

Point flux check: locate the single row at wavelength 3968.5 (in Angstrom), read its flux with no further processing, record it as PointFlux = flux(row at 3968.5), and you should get 11.65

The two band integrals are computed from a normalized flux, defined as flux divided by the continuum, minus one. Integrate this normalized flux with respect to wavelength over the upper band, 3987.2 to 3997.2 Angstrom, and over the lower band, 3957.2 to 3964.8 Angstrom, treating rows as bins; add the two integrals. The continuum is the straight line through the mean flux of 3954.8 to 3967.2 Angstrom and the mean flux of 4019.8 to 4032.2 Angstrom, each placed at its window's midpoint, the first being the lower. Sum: 1.9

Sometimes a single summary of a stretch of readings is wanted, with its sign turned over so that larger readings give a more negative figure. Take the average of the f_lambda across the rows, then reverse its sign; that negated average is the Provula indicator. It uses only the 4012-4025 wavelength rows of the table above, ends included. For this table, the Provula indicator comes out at -18.3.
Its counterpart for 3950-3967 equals -14.5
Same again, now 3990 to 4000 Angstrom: -18.2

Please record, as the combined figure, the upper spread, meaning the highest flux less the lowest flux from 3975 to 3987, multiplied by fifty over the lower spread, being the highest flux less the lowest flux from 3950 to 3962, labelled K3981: 39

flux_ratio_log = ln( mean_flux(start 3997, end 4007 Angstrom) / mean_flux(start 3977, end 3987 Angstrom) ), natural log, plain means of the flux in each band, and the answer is 0.13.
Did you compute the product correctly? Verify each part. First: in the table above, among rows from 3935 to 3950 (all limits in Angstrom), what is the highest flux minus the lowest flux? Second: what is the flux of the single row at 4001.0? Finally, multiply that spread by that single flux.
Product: 115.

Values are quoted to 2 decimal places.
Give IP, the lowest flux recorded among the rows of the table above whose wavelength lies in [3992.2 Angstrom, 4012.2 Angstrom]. 16.87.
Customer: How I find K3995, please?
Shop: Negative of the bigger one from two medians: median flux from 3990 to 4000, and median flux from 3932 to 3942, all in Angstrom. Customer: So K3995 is -18.1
